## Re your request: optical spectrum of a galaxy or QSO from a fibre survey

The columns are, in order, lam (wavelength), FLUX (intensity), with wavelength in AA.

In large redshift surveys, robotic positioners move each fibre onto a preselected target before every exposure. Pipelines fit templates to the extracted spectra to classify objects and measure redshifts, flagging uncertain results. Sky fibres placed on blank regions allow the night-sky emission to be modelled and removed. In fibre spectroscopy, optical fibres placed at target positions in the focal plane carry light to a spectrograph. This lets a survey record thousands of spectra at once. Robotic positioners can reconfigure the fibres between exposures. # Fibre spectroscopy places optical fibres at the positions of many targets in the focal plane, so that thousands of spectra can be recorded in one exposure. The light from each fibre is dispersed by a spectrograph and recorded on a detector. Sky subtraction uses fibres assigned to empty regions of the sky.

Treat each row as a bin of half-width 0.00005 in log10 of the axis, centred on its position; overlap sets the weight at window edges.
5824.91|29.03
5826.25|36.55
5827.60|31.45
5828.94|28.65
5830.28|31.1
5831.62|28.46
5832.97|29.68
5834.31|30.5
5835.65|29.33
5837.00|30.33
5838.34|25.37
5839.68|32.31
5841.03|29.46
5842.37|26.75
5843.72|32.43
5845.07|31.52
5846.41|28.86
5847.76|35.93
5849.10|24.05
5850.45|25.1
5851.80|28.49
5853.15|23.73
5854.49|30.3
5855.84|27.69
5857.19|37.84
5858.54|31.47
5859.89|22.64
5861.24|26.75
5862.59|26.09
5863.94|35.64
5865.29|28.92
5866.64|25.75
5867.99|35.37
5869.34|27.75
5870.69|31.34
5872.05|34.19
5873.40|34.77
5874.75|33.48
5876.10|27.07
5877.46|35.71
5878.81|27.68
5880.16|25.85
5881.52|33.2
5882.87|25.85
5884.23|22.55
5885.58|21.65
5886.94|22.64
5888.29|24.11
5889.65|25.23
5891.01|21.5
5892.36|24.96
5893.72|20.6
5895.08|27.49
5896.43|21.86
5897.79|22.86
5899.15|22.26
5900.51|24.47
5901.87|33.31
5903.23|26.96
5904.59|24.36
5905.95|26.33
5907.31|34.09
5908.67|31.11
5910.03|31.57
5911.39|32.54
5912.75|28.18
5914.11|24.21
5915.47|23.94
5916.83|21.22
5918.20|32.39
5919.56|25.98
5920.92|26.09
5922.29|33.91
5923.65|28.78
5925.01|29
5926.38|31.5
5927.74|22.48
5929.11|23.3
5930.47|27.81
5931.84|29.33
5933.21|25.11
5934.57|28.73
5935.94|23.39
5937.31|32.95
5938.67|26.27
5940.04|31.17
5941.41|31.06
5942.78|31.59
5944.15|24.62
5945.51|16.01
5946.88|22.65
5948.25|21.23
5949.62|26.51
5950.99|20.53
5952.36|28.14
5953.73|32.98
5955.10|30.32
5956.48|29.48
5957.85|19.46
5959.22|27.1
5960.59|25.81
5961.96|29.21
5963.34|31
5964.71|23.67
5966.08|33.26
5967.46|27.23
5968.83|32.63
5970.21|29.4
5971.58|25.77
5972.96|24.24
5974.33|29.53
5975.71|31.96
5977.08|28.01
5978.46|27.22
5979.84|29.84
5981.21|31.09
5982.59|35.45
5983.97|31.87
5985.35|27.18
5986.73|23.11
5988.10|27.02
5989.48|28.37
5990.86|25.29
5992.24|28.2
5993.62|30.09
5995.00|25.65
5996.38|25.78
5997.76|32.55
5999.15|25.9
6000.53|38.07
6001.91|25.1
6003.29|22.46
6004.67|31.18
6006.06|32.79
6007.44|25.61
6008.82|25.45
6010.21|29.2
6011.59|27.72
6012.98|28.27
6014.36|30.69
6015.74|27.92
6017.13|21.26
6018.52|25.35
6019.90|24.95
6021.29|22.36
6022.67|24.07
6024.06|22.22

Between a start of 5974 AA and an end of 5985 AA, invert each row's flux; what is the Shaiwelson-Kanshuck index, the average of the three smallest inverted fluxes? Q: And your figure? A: 0.0303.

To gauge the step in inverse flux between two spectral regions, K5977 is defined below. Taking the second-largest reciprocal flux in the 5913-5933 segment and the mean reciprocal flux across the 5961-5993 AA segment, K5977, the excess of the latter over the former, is -0.0092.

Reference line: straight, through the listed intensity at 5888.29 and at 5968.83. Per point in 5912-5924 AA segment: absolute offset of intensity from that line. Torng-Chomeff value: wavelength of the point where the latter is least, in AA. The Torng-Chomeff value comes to 5923.65 AA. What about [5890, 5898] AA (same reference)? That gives 5892.36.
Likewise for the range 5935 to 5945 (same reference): 5941.41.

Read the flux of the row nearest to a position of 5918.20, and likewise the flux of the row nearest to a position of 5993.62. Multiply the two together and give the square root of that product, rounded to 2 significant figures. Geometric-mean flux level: 31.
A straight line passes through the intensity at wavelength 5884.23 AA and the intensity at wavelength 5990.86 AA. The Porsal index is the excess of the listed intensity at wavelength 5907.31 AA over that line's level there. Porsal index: 11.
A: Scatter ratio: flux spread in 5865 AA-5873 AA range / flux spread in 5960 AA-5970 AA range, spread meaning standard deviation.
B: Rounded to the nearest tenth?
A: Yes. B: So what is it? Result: 1.0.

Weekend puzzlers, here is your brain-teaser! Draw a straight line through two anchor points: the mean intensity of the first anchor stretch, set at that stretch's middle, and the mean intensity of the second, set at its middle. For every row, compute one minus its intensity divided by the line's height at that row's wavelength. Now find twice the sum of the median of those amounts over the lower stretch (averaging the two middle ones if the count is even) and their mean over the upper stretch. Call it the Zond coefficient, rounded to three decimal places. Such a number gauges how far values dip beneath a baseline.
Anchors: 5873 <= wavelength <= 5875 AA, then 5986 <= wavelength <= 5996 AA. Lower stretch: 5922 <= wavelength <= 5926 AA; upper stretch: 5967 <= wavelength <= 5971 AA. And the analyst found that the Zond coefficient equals 0.015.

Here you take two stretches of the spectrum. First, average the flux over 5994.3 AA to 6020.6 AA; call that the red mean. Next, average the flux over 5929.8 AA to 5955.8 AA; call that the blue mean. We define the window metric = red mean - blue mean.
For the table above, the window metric 0.8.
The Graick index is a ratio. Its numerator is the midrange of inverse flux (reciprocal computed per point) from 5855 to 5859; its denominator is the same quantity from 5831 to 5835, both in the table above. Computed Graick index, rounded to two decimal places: 0.92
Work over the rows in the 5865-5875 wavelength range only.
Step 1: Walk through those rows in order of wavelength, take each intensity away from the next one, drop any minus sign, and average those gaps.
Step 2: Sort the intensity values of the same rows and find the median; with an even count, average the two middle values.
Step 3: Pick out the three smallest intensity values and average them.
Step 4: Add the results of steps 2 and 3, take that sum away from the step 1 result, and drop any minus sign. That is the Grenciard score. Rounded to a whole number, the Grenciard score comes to 56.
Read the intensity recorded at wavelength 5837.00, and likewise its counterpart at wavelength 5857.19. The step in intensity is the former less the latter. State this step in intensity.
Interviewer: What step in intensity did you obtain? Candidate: -8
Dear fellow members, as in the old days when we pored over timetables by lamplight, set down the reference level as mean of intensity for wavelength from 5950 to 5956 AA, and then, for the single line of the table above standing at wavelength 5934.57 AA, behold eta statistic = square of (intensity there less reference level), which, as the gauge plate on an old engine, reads 1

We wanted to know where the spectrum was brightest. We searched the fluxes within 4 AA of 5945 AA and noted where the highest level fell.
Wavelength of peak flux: 5942.78 AA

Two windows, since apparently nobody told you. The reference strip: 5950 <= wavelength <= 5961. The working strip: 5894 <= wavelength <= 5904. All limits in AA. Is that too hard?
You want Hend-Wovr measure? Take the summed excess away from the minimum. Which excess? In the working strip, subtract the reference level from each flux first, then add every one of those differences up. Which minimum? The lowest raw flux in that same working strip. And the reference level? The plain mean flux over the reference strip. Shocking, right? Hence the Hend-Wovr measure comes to 30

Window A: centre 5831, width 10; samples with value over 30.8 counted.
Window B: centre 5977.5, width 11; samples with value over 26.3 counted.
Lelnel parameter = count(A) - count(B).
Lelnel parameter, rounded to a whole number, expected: -4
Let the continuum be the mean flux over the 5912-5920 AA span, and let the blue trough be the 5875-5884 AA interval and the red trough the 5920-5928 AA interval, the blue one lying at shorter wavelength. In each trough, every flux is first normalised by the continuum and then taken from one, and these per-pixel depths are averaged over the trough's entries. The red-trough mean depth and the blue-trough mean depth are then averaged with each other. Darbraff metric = -0.11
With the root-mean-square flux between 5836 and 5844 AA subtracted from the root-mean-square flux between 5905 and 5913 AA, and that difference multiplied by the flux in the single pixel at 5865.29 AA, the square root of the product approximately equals 5.9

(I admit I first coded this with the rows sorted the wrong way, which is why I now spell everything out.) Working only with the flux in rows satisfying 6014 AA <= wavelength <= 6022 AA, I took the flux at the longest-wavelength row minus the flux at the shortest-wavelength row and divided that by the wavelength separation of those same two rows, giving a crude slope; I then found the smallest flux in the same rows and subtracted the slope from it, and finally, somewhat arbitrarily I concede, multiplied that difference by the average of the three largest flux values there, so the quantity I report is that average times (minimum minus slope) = 629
